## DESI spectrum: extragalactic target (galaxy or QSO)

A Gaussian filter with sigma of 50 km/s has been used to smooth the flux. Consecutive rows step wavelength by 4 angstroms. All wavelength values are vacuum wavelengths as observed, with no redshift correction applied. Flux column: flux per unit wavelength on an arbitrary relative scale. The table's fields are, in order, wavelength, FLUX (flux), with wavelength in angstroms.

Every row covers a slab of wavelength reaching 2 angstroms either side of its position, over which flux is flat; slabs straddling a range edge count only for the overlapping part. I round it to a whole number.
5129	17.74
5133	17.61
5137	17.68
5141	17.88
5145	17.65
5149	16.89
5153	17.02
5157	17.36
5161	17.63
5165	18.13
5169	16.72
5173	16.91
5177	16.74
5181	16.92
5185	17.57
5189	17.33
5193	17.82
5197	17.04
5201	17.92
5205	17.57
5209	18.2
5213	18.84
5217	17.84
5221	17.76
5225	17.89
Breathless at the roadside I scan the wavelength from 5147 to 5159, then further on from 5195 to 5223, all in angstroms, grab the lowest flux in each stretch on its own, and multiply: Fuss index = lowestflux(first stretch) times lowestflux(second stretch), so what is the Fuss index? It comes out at 288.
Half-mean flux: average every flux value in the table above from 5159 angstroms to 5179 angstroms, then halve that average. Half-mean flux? 8.61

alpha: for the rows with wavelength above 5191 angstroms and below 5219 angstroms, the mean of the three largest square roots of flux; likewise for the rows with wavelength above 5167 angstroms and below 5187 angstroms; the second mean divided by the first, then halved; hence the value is 0.484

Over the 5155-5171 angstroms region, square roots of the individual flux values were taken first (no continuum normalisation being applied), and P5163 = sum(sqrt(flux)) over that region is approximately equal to 16.7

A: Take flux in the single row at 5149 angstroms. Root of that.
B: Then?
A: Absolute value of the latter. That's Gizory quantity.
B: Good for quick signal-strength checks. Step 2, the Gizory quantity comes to 4.11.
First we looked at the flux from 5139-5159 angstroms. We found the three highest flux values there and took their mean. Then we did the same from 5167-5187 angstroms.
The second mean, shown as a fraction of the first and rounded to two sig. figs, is 0.97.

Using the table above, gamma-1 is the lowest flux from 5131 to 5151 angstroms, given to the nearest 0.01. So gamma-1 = 16.89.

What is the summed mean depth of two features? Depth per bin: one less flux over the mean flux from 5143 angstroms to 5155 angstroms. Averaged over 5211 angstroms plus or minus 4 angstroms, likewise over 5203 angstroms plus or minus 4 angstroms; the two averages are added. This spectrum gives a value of -0.110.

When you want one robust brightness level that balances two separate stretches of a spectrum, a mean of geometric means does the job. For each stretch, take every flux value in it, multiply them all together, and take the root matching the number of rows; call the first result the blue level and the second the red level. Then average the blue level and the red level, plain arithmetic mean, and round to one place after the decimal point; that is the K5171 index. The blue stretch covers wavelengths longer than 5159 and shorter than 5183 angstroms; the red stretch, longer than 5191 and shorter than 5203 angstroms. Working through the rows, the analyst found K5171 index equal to 17.4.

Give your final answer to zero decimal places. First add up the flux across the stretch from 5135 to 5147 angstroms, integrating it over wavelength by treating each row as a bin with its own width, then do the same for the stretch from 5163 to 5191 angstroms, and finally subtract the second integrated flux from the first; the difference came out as -268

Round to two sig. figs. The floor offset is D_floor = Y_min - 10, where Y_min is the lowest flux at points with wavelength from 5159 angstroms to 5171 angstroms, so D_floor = 6.7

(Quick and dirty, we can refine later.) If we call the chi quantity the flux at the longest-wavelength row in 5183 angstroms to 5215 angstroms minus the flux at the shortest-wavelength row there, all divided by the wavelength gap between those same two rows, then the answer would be 0.045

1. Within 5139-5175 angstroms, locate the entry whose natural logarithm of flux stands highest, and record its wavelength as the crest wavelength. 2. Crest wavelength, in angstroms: 5165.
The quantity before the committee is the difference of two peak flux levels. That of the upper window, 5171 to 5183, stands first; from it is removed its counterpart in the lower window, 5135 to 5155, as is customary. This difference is -1.0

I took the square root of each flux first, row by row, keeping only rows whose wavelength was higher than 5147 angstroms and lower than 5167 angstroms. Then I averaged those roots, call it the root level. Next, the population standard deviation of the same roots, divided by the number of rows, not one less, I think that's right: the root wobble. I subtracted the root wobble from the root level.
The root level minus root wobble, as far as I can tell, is 4.12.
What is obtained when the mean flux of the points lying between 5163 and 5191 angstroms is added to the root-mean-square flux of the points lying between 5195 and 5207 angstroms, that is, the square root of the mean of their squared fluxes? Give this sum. 34.7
